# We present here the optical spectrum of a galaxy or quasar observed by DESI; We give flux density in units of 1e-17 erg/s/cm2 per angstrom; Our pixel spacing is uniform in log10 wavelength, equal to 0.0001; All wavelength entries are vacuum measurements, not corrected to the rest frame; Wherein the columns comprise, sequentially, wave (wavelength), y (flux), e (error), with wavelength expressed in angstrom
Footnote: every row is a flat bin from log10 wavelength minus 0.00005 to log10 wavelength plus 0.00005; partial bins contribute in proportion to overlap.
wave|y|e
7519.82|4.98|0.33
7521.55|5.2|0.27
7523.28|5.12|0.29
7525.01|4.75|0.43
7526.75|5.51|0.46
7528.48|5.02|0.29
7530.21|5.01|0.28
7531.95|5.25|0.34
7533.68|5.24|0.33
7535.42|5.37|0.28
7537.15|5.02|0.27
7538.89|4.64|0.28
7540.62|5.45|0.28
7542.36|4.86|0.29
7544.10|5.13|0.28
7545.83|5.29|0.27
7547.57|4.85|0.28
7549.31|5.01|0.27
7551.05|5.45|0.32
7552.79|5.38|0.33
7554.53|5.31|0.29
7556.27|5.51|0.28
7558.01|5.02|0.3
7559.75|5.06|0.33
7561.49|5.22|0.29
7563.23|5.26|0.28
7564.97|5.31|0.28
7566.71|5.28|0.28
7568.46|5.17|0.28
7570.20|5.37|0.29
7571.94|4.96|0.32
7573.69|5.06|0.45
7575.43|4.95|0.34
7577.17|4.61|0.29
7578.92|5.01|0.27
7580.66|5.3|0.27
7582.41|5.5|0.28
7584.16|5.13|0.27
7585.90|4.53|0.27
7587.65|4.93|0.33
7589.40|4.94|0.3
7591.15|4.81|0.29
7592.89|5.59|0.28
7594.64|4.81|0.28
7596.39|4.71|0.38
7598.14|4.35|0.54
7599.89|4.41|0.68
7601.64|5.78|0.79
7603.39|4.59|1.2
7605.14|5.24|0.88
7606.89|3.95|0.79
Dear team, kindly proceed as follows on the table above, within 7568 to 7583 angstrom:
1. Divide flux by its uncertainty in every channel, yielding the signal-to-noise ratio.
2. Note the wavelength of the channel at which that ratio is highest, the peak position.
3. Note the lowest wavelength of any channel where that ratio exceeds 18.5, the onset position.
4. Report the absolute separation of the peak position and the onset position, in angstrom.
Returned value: 12.2 angstrom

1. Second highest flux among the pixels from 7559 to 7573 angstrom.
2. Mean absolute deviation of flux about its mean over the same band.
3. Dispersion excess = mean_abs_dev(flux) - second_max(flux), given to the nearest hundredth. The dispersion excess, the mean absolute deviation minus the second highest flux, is -5.20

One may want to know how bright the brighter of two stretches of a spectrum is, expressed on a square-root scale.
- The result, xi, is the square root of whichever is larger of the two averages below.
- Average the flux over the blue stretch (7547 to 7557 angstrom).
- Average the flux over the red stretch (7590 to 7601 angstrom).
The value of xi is 2.29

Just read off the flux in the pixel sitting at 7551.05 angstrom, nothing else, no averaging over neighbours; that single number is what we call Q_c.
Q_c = 5.45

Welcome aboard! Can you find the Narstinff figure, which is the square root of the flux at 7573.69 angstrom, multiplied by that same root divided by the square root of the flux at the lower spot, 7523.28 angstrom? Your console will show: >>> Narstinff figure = 2.24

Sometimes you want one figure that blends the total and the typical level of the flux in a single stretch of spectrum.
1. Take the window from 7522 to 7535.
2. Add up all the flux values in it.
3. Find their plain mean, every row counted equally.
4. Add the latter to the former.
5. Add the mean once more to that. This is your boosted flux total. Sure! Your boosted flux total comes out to 46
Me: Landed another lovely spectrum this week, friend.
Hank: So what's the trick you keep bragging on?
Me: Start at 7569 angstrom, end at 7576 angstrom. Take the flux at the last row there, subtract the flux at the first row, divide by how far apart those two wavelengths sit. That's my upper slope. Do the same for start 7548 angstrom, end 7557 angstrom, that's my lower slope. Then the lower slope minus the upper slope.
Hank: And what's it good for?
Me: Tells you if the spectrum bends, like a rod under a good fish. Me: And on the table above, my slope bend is 0.15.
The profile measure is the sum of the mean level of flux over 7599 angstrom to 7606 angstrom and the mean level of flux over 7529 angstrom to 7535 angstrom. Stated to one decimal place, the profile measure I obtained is 10.2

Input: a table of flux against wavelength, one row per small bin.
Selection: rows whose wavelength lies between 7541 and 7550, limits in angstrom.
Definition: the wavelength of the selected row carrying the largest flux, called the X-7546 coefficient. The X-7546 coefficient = 7545.83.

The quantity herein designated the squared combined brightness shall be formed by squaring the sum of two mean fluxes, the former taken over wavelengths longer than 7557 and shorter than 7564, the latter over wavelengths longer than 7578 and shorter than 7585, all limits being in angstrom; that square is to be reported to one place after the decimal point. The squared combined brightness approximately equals 107.6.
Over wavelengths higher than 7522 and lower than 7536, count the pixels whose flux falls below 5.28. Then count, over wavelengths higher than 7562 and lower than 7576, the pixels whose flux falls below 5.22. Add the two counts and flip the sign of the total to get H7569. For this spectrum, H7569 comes -10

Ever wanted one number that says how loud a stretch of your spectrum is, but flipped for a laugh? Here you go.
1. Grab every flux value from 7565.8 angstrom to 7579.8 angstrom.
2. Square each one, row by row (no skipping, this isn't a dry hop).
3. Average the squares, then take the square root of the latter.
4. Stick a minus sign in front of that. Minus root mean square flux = -5.06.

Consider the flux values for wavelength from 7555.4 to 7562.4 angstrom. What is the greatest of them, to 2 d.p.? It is 5.51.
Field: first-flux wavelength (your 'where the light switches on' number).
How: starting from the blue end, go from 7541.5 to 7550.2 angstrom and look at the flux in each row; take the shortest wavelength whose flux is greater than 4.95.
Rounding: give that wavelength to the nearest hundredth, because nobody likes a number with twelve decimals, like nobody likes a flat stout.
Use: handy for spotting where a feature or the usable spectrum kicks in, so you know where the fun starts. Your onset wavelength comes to 7544.10 angstrom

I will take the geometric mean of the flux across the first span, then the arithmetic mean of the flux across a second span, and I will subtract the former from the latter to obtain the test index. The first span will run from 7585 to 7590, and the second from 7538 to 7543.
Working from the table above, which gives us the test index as 0.19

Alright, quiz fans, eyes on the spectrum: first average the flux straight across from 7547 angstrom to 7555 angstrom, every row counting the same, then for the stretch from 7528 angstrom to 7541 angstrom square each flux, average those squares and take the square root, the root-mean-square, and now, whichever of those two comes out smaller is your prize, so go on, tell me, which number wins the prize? 5.13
